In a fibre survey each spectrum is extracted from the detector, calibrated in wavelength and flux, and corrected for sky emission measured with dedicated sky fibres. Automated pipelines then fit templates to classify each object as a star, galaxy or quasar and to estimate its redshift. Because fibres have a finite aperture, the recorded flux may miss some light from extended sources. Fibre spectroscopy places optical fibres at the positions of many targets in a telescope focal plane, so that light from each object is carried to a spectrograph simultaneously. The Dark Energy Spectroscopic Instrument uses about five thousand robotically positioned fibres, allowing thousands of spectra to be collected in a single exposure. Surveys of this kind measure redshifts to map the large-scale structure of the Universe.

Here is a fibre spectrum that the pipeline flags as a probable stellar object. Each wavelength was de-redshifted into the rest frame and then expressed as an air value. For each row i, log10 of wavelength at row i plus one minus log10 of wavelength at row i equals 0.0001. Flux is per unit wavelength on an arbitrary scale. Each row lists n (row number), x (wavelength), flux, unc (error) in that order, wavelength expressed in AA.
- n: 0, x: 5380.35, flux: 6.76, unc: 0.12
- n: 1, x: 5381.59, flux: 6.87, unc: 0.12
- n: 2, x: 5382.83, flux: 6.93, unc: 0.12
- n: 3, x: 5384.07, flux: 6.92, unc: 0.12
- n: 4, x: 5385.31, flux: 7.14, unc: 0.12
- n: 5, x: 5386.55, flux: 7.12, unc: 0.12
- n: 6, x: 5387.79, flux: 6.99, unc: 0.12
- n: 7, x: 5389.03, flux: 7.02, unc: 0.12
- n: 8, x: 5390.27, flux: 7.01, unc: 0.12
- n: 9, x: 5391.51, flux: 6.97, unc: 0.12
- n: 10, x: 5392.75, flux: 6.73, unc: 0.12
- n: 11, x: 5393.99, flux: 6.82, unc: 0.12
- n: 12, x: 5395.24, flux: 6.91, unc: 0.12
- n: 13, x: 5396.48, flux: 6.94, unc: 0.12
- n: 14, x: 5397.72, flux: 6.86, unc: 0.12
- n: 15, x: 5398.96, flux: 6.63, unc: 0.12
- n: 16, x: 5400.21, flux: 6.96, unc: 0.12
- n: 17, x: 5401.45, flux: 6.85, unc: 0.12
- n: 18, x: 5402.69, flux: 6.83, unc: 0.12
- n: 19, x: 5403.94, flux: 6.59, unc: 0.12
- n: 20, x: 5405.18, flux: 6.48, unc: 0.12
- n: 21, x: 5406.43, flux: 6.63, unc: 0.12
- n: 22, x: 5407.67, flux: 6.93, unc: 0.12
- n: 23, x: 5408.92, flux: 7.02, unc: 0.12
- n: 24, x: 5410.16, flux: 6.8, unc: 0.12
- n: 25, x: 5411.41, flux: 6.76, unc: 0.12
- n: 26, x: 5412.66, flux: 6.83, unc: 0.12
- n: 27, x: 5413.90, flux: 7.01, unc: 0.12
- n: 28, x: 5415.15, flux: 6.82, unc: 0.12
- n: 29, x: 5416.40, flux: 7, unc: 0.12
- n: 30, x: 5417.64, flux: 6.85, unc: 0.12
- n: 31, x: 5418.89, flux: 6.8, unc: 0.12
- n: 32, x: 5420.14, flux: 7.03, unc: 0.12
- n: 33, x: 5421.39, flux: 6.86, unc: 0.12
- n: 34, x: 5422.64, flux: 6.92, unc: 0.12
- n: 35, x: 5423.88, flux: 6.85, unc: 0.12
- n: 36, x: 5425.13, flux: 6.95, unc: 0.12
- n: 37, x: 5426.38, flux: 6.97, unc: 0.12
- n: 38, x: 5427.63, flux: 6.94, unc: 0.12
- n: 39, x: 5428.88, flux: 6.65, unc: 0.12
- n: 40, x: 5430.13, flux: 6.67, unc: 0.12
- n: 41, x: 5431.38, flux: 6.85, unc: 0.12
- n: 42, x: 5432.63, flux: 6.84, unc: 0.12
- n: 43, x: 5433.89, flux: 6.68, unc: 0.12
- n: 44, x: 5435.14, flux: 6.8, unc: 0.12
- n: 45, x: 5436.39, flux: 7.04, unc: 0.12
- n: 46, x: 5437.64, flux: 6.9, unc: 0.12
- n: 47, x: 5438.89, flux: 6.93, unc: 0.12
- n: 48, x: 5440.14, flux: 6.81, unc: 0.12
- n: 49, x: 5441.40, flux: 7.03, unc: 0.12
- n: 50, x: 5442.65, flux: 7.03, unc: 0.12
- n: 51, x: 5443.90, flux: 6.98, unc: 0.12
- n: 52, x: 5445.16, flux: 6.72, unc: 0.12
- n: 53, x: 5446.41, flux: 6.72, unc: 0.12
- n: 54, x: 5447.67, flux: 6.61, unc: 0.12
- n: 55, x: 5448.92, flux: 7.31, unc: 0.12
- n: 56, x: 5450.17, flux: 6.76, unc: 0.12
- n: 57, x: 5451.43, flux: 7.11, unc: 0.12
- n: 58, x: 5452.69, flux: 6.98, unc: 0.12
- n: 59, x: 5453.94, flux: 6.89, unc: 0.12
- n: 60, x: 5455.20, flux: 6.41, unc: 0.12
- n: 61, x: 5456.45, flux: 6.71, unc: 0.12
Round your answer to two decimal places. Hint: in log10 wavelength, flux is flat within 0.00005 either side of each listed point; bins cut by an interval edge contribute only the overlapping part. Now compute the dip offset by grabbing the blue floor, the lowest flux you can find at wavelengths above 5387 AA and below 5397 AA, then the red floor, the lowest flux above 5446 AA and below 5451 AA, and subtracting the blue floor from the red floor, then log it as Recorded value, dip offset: -0.12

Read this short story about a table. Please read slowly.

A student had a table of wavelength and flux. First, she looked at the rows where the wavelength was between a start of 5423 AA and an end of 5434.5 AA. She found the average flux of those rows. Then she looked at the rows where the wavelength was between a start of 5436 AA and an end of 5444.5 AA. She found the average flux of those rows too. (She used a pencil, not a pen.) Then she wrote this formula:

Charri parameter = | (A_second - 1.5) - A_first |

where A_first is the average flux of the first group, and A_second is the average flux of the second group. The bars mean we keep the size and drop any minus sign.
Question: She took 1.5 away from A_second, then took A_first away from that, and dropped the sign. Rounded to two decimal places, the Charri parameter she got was 1.36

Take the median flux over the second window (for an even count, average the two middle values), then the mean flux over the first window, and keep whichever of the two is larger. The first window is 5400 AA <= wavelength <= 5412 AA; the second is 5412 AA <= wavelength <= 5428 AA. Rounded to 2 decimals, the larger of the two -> 6.92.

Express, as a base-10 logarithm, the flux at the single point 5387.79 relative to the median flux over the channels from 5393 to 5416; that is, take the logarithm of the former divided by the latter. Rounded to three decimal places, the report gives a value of 0.010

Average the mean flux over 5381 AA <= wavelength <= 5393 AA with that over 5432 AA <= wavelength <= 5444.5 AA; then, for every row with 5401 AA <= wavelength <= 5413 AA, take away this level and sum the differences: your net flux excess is -1.7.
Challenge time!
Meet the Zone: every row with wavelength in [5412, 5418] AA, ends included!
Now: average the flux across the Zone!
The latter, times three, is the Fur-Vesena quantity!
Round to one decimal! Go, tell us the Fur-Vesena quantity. 20.7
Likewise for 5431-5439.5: 20.6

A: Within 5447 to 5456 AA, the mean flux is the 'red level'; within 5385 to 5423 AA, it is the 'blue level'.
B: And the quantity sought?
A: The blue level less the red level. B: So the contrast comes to 0.007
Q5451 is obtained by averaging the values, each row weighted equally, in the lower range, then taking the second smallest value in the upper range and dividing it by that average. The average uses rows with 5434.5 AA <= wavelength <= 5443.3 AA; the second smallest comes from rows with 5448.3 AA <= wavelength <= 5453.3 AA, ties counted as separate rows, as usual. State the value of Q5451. 1.01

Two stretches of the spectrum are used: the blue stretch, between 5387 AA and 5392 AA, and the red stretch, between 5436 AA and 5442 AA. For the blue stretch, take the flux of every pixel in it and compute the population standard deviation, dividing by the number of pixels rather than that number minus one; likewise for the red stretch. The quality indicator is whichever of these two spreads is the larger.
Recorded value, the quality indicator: 0.086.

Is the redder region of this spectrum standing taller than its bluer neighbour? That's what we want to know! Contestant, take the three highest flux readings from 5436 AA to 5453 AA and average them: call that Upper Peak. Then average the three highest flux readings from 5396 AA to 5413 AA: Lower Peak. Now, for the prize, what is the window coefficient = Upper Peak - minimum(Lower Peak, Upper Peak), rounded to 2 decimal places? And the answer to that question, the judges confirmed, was 0.18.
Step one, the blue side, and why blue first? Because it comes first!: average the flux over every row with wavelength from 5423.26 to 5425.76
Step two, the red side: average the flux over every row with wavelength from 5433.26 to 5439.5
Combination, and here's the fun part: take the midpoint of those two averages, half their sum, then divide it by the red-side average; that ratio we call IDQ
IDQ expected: 1.00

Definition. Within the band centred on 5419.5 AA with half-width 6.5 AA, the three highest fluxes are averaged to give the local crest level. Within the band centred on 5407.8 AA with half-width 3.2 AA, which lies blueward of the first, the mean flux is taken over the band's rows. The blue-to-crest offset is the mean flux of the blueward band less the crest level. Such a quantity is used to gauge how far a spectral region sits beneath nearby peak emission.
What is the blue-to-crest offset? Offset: -0.24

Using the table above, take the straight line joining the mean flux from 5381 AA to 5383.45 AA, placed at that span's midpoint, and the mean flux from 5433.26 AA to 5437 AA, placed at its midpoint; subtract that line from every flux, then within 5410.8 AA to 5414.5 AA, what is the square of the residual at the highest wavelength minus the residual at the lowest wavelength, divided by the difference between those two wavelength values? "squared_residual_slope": 0.010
